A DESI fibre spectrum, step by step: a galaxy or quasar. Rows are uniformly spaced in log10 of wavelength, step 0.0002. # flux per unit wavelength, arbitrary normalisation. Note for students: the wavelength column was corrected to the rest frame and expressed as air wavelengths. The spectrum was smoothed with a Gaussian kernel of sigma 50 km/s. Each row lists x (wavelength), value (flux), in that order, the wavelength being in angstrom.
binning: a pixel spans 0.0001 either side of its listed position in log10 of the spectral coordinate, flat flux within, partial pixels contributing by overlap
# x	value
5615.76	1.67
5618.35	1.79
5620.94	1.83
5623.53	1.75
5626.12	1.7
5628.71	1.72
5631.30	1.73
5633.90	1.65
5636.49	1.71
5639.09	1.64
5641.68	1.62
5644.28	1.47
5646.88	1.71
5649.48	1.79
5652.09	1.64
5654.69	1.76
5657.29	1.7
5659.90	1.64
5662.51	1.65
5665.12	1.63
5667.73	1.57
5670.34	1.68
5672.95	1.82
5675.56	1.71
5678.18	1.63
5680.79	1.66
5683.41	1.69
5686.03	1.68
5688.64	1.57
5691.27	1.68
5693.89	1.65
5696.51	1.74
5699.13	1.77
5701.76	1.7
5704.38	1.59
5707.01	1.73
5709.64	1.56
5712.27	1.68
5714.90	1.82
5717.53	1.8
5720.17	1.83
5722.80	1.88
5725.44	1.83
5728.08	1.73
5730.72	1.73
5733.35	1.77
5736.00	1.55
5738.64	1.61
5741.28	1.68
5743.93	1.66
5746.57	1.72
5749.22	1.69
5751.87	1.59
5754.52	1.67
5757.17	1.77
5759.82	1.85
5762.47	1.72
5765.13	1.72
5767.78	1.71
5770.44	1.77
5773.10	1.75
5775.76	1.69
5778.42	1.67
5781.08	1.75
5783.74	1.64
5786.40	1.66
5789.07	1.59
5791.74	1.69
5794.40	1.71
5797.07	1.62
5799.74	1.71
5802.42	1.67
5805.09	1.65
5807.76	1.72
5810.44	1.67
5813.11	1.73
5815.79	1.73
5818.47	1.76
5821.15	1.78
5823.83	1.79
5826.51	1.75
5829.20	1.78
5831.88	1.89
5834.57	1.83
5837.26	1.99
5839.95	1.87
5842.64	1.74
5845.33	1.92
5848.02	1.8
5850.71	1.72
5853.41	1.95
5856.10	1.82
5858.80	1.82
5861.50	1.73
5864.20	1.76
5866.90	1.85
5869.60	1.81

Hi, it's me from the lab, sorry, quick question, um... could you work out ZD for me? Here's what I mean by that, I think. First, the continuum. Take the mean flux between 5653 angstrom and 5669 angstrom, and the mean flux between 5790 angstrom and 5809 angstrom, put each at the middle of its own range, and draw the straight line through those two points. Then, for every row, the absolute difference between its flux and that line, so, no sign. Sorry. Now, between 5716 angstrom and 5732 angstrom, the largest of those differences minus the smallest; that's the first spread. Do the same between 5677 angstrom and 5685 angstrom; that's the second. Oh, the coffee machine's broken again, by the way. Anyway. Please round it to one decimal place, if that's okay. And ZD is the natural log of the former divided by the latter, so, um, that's 1.6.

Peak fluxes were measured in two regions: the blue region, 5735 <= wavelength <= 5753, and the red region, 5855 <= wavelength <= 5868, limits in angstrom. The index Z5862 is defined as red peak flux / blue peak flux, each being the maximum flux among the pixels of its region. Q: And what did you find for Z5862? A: 1.08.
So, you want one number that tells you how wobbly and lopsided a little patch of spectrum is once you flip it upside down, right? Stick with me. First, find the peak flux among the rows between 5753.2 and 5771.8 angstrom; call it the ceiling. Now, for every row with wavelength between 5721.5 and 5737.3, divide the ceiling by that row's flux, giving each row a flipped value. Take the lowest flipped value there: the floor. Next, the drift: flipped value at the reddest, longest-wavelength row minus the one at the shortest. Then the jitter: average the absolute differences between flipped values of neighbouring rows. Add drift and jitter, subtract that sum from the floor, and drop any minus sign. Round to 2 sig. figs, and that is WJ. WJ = 0.72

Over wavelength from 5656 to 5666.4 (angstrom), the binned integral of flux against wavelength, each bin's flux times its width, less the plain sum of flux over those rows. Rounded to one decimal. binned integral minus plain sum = 10.6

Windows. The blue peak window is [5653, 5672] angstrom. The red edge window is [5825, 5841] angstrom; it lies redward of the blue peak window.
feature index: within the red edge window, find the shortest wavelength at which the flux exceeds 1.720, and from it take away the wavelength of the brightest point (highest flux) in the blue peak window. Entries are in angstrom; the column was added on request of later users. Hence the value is 171.8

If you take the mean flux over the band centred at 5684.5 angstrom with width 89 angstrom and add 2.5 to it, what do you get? 4.19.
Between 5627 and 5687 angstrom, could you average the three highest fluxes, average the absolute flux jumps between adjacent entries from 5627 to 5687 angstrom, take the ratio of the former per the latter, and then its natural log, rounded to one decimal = 3.1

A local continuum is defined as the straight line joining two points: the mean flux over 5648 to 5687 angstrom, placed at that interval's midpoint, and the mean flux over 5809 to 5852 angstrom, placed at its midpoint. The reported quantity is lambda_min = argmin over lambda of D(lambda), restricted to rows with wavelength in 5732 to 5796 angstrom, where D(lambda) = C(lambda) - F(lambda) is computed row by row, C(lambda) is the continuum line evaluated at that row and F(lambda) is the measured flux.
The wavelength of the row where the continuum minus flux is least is 5759.82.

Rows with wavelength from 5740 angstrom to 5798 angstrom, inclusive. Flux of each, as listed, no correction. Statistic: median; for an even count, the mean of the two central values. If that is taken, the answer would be 1.69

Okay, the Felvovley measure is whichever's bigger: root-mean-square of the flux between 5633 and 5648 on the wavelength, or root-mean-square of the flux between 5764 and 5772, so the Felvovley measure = 1.73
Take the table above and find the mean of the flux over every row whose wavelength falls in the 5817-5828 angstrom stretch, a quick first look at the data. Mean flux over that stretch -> 1.77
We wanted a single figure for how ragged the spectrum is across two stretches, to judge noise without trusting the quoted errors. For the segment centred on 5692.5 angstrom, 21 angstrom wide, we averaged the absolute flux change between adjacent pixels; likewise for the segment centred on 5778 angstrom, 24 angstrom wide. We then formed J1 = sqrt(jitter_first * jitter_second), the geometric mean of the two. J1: 0.059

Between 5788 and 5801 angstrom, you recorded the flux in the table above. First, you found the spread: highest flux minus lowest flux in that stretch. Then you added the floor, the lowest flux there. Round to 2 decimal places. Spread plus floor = 1.71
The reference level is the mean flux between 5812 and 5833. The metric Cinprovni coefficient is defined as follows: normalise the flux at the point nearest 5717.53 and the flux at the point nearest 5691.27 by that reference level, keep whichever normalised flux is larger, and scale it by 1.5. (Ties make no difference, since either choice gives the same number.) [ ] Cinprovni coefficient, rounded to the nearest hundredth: 1.52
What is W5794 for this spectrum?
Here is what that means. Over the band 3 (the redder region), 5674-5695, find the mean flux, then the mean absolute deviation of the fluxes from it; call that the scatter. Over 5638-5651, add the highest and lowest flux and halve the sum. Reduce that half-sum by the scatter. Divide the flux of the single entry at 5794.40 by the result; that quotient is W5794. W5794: 1.07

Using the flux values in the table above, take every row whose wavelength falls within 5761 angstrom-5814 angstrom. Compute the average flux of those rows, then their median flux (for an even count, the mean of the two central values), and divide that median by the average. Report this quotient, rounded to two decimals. 1.00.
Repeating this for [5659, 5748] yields 0.99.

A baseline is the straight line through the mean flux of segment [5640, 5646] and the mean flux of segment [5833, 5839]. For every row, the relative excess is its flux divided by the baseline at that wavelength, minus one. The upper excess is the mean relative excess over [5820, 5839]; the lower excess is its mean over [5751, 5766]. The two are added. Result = -0.06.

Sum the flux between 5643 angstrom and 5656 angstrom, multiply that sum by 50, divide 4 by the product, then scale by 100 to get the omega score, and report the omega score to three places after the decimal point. 0.956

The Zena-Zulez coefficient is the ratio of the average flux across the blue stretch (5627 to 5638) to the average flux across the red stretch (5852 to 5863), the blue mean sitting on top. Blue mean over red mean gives 0.93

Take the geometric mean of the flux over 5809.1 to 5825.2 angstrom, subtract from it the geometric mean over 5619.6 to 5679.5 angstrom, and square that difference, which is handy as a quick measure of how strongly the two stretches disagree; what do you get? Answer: 0.0036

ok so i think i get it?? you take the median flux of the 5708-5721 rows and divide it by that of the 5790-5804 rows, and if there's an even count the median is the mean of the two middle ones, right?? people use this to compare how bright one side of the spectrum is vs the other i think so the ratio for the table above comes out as 1.07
